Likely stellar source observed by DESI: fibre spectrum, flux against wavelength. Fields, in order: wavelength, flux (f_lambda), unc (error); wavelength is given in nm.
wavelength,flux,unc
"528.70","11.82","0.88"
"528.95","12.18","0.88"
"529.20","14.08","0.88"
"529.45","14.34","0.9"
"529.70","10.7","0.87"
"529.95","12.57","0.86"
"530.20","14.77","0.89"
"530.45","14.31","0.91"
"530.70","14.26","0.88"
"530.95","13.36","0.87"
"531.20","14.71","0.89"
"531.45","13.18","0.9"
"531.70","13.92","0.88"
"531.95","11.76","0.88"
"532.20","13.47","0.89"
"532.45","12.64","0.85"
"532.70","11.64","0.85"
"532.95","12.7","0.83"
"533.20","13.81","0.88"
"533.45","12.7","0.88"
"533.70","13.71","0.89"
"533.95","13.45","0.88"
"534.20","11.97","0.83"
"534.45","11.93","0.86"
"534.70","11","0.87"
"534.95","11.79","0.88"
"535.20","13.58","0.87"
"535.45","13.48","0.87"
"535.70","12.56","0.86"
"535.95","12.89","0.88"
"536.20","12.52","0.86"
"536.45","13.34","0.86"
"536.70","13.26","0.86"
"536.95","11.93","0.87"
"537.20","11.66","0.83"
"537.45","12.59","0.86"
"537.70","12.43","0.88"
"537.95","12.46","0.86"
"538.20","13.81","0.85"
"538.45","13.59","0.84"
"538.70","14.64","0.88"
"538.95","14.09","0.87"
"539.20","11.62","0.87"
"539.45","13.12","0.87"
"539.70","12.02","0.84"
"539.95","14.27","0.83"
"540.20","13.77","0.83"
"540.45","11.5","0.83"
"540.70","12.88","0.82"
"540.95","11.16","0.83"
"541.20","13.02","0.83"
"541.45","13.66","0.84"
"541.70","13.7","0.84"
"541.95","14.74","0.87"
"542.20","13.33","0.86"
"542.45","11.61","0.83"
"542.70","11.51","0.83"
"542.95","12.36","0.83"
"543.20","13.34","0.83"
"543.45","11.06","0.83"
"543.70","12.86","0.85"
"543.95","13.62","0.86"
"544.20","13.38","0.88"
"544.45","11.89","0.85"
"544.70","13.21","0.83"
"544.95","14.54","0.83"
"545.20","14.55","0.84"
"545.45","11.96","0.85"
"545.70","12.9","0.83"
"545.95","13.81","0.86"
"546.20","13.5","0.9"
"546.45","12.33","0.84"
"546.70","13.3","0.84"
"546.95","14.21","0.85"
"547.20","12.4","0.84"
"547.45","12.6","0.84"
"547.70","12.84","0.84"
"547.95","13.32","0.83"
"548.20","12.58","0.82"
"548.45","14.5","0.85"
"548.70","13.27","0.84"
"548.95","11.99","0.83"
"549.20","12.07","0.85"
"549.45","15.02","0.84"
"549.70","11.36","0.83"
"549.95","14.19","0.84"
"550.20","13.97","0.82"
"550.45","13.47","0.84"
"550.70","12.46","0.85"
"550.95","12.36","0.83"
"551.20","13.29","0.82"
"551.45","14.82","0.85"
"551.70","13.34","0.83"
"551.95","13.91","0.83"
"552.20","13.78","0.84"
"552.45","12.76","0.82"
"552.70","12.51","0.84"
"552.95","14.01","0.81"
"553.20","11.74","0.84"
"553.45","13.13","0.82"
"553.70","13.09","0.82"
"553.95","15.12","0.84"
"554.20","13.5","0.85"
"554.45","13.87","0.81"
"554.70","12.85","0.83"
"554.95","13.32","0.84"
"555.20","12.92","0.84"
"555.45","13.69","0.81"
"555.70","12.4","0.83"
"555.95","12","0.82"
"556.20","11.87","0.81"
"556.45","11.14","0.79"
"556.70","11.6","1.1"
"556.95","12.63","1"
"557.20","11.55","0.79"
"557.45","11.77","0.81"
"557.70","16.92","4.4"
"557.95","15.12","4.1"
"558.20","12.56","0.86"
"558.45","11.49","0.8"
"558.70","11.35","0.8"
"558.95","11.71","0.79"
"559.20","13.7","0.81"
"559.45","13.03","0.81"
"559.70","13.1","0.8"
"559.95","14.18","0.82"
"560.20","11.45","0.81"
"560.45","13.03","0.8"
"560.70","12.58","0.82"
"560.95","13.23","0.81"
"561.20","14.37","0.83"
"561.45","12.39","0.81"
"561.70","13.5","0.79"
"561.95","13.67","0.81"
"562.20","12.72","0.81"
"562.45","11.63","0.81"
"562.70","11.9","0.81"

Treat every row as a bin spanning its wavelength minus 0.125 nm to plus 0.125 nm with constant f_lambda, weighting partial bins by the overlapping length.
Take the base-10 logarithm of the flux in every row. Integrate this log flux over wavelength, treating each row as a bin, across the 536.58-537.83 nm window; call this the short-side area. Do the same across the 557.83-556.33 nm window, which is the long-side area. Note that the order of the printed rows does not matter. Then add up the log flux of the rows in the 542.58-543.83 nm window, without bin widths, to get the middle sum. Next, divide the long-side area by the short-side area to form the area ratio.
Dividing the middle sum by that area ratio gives 4.5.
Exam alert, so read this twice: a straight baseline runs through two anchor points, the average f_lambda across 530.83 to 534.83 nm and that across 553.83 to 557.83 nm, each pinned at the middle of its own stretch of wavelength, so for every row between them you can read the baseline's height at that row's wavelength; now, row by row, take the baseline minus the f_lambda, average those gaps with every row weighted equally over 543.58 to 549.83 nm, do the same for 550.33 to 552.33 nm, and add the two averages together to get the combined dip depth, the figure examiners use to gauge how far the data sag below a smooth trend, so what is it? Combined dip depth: -0.70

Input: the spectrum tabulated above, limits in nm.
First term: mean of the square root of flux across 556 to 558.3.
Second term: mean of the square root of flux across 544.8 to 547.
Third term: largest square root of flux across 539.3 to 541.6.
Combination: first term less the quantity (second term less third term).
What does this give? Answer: 3.68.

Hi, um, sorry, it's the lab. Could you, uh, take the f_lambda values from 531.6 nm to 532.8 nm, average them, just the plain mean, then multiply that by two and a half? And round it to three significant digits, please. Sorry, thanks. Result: 31.7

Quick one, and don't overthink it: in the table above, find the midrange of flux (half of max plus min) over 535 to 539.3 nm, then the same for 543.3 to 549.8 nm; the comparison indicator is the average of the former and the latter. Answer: 13.1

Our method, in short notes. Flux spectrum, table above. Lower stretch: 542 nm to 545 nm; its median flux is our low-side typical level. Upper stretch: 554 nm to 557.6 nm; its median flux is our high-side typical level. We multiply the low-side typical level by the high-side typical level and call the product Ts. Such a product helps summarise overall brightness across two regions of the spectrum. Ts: 163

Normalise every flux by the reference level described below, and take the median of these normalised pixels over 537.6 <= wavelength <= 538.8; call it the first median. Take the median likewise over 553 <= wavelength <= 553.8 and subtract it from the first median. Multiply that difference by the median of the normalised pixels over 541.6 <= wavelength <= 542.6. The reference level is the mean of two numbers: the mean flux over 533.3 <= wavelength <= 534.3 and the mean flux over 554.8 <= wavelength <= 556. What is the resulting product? 0.04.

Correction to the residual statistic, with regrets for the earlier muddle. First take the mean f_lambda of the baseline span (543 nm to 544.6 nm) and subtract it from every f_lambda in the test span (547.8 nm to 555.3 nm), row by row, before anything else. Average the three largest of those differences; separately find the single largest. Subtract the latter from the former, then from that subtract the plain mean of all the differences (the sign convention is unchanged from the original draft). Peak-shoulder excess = -0.7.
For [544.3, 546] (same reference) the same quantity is -0.8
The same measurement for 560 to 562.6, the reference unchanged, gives -0.7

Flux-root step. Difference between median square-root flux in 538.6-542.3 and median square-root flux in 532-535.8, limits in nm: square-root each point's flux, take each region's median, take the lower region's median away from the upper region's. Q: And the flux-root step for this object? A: 0.087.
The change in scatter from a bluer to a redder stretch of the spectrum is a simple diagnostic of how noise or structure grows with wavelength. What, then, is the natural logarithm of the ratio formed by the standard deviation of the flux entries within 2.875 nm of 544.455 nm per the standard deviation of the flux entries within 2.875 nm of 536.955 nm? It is 0.11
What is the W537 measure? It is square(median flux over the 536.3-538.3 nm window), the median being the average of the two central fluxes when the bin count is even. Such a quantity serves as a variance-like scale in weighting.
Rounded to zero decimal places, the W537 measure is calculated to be 157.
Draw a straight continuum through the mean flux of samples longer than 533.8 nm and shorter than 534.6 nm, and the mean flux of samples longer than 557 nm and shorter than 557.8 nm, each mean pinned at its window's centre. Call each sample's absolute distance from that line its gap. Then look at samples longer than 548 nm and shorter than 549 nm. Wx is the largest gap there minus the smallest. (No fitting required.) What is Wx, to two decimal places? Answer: 1.24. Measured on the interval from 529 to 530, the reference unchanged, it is 1.79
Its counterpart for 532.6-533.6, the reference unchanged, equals 1.12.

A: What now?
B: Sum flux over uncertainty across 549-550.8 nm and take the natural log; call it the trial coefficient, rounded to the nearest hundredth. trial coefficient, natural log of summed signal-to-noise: 4.70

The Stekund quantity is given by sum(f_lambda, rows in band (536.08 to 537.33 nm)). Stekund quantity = 63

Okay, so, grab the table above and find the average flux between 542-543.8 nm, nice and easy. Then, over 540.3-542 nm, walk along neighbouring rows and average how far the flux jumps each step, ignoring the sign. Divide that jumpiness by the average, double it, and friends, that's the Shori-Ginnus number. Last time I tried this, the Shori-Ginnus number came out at 0.18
